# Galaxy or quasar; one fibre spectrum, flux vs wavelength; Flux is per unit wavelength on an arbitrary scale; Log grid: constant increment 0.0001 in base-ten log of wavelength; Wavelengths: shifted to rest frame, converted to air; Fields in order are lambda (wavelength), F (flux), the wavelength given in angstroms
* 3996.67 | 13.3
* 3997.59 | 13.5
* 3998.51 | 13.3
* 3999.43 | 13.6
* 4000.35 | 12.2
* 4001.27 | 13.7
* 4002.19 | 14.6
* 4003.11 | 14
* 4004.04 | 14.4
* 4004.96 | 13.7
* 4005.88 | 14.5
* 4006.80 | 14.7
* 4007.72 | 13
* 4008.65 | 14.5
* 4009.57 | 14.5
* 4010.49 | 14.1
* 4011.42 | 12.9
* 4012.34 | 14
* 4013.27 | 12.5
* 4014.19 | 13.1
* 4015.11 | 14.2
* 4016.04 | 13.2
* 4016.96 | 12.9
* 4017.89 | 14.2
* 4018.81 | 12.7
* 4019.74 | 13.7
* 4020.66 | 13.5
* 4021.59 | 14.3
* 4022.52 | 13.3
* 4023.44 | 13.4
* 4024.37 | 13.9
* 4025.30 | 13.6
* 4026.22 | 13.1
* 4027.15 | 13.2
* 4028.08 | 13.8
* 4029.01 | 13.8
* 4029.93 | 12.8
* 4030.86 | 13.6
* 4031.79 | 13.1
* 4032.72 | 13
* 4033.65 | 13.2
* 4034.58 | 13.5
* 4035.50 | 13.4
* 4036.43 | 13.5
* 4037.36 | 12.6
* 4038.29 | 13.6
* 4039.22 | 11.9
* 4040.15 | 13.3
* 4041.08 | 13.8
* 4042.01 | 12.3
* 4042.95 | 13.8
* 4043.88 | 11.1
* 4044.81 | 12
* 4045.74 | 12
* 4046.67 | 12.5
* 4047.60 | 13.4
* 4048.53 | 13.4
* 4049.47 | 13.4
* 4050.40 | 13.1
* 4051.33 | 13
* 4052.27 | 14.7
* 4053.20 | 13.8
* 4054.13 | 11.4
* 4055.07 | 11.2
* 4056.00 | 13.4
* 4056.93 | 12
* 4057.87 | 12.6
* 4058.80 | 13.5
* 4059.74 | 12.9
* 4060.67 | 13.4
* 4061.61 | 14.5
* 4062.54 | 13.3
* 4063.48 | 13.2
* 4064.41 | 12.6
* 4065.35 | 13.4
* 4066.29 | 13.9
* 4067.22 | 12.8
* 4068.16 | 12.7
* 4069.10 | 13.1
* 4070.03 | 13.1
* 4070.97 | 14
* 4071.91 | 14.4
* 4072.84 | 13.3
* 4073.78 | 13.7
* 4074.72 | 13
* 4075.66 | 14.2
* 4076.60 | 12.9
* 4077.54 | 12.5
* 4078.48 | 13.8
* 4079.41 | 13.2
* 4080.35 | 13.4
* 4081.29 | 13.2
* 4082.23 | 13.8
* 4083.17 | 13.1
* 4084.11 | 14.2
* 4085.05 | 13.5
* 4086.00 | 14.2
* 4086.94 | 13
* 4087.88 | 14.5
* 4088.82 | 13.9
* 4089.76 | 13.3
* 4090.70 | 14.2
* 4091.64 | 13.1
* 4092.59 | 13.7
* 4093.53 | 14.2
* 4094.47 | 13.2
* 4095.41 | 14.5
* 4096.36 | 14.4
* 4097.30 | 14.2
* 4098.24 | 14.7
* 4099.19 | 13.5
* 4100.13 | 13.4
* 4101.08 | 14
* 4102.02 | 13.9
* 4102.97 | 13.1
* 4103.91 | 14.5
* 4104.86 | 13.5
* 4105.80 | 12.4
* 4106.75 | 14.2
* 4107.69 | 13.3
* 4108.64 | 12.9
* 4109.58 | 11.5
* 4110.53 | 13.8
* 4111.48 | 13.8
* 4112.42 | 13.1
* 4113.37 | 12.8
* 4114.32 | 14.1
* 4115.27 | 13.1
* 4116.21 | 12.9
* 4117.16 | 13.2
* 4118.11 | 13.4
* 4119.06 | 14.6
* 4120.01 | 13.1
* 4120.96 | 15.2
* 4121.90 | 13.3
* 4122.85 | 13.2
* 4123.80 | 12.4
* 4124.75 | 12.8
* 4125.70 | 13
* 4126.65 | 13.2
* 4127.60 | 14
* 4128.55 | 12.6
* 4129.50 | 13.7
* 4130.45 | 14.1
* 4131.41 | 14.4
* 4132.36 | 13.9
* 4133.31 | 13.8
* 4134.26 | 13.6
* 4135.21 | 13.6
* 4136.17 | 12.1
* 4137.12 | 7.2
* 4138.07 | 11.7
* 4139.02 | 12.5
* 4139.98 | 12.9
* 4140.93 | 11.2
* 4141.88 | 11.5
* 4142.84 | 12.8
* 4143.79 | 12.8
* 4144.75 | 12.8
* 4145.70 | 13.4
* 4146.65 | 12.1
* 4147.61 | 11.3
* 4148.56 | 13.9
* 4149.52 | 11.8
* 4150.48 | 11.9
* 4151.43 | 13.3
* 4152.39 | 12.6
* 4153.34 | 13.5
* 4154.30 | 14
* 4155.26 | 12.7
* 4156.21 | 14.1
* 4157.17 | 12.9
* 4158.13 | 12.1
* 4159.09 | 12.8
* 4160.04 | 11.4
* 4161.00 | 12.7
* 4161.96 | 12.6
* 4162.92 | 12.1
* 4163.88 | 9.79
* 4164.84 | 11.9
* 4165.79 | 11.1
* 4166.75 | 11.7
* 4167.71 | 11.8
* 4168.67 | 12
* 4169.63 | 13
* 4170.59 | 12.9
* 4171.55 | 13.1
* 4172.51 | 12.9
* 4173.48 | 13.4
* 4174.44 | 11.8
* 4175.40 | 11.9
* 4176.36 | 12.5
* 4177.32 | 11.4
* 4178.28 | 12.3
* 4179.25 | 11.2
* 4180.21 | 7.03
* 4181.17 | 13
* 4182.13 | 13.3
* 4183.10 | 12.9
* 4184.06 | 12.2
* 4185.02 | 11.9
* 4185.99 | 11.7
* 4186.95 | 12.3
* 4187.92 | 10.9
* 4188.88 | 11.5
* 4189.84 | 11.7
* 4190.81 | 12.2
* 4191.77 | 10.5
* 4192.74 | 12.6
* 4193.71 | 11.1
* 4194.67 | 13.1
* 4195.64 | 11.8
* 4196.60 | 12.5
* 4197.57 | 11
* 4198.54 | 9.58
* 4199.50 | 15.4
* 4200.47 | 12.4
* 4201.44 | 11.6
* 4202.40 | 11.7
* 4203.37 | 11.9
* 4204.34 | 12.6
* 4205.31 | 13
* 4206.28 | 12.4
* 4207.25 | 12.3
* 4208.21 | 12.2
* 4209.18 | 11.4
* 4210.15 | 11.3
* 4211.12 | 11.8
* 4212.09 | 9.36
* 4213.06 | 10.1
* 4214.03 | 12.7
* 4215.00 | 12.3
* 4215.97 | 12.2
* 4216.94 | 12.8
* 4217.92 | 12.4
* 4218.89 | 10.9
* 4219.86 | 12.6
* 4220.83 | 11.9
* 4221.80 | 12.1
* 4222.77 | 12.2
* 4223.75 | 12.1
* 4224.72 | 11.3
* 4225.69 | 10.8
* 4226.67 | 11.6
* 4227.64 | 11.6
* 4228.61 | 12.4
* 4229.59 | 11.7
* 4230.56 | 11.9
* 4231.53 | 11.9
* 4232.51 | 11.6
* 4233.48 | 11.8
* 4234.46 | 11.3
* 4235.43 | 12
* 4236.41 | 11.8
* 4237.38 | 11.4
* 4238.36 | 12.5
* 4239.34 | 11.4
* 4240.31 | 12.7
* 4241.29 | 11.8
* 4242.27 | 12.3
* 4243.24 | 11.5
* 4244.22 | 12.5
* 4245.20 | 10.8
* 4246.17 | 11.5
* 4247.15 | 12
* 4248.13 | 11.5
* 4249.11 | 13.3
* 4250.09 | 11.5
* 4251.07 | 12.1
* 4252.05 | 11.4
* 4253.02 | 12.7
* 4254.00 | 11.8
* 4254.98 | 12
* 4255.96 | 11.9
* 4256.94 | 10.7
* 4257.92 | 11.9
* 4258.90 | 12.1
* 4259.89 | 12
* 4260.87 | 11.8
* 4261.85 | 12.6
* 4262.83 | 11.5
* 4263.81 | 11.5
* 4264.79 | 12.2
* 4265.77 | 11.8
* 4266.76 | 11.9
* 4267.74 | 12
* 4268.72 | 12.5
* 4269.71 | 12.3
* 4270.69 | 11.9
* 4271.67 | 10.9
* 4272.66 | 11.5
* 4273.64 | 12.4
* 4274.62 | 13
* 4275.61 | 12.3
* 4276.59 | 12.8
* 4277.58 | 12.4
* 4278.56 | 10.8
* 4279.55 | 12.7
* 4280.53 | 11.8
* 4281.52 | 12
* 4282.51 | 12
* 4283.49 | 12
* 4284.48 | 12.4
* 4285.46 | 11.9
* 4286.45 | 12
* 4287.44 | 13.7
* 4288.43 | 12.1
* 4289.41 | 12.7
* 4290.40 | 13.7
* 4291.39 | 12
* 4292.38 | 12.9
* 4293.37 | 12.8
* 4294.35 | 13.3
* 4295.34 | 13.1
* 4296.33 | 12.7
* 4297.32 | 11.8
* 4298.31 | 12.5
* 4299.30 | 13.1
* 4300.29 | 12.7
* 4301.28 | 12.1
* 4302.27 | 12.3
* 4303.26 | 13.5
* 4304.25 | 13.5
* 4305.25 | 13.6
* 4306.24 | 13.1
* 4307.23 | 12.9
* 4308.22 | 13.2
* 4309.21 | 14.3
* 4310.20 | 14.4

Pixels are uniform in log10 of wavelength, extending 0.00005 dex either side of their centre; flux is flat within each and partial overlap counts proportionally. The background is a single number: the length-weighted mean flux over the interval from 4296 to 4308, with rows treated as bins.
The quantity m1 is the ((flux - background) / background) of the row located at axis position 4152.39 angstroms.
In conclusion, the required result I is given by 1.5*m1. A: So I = -0.03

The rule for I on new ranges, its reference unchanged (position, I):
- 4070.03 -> 0.03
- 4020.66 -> 0.08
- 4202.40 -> -0.13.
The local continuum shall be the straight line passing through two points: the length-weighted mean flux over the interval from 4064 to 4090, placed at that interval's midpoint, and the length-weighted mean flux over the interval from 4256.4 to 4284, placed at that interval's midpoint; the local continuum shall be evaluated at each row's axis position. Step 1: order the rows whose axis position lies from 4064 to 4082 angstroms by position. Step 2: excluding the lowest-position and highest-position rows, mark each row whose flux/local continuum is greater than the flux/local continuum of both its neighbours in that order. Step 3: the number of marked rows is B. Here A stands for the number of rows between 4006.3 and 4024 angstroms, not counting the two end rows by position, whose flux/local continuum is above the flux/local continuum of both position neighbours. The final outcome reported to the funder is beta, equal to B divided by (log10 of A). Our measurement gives 7.7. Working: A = 6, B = 6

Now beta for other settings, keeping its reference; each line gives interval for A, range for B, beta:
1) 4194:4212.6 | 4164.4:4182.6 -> 8.3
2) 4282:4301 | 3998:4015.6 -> 7.7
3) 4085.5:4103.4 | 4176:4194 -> 6.4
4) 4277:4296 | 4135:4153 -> 5.1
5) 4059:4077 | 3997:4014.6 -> 8.6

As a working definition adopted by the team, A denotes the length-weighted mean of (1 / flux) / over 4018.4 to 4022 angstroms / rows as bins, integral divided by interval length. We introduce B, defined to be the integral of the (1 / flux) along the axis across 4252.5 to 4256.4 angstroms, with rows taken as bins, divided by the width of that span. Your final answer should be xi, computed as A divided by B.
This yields 0.89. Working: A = 0.0739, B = 0.083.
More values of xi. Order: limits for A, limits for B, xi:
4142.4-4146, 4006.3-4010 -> 1.09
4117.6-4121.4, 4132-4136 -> 0.97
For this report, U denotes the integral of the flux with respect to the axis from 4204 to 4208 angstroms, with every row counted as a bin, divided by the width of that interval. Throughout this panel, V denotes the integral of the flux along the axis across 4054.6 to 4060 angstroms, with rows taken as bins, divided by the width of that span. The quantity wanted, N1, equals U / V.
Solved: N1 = 1.00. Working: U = 12.6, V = 12.6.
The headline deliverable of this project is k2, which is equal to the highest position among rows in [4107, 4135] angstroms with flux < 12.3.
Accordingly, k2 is 4109.58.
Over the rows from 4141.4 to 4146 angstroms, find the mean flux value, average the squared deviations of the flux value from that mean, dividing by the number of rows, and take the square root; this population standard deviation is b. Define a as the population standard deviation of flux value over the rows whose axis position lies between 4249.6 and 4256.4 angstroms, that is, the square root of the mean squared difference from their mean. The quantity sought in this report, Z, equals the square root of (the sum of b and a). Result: 1.01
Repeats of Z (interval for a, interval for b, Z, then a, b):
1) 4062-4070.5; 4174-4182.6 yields 1.46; 0.38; 1.7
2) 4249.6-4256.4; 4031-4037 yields 0.77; 0.40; 0.2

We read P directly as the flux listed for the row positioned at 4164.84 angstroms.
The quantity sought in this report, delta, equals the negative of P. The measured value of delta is -11.9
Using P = 11.9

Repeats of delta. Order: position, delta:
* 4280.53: -11.8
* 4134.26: -13.6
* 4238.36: -12.5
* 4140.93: -11.2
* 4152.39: -12.6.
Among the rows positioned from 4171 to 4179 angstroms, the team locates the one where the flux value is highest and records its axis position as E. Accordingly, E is 4173.48 angstroms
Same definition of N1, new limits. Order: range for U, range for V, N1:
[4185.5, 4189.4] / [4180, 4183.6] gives 0.97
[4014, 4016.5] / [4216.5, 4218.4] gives 1.08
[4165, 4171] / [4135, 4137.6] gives 1.13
